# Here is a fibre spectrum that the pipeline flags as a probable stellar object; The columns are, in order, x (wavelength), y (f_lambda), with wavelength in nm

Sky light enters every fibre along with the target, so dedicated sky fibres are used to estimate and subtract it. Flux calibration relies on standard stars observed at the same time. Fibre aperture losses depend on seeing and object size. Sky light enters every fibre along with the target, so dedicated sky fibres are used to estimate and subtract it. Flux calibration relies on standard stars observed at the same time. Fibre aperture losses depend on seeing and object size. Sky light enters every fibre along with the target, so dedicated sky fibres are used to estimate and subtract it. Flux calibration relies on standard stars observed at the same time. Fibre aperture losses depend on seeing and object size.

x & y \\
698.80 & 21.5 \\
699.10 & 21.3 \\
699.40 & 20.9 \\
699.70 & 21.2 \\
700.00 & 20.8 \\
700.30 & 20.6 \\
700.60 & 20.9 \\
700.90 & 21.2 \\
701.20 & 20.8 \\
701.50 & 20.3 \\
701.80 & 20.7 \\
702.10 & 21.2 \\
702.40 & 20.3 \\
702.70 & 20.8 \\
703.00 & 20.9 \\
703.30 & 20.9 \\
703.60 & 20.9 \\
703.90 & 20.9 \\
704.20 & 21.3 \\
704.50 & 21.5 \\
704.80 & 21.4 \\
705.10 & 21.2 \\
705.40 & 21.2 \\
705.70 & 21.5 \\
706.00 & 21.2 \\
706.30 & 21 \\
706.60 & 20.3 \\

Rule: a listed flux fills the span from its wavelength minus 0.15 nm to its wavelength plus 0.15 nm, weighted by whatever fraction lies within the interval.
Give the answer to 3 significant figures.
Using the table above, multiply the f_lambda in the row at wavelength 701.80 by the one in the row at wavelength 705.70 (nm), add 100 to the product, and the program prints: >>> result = 545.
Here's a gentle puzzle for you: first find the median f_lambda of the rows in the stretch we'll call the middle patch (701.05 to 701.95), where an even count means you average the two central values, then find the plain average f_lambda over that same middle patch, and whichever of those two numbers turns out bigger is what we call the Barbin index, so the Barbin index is 20.70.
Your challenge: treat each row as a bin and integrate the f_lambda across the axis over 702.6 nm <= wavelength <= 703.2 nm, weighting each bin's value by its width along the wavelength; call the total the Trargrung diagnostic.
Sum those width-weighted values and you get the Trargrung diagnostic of 12.5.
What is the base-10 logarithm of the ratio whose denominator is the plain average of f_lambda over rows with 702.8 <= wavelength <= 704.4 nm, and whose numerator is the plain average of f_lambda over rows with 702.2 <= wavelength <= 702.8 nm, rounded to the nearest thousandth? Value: -0.009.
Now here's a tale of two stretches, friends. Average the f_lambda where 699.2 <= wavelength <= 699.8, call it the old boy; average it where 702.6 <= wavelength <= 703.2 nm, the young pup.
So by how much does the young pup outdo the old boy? -0.2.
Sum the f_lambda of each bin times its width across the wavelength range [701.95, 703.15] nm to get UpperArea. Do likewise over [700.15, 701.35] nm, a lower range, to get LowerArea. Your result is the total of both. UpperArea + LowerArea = 50.0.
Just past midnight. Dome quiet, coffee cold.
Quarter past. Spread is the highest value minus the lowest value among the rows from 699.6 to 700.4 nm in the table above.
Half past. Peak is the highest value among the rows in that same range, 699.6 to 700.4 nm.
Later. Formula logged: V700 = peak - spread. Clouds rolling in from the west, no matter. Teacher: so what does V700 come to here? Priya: 20.6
